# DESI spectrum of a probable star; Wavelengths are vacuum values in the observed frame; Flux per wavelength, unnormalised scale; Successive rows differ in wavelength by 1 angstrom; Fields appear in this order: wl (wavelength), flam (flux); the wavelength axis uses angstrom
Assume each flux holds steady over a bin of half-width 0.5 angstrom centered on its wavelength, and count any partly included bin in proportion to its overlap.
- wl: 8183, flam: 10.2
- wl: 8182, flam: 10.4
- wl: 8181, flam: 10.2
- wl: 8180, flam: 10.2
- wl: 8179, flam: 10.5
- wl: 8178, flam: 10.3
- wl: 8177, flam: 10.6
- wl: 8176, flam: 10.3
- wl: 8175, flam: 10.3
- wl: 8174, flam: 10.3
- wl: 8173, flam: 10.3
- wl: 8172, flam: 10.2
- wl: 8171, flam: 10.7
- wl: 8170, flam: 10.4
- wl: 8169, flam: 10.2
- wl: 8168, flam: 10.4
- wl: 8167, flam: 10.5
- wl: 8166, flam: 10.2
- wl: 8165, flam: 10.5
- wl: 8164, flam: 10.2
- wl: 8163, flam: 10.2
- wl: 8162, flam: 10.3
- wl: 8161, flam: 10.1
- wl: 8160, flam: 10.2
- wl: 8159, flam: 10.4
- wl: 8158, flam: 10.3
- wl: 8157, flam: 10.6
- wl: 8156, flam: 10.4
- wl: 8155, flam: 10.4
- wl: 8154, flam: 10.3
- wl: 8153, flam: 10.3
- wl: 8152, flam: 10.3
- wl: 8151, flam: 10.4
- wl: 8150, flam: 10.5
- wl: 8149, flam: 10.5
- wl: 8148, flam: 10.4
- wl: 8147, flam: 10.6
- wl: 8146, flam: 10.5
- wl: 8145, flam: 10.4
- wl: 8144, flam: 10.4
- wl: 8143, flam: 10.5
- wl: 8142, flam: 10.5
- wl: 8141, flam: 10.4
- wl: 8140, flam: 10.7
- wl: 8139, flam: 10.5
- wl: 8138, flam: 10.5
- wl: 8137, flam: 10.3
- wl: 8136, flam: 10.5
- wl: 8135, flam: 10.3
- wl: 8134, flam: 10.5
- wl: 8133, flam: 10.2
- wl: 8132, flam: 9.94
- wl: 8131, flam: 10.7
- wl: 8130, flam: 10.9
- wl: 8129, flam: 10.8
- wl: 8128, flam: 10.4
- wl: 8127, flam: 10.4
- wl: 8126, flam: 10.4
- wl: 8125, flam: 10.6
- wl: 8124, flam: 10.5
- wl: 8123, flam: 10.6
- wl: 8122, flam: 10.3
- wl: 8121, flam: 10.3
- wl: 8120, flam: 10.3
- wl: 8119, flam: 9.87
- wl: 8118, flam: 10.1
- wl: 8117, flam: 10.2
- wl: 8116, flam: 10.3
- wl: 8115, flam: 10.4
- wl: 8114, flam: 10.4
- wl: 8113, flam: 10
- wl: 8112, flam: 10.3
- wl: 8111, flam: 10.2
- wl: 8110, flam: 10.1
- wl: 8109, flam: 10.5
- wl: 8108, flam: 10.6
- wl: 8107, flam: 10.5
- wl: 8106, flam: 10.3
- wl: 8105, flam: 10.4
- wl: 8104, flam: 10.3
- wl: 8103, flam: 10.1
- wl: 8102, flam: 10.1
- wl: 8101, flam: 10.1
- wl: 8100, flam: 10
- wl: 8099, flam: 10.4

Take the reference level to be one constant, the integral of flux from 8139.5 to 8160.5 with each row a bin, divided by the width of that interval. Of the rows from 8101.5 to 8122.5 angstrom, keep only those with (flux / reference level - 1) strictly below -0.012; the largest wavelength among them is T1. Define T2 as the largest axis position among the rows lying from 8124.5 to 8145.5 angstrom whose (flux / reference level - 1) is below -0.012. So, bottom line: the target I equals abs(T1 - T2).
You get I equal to 15 angstrom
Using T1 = 8122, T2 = 8137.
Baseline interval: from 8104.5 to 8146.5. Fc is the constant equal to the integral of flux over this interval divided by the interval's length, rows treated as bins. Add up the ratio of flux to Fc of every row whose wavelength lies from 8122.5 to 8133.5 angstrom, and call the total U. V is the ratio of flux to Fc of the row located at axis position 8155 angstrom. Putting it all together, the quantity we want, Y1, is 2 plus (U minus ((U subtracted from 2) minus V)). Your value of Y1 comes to 23.2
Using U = 11.11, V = 1.00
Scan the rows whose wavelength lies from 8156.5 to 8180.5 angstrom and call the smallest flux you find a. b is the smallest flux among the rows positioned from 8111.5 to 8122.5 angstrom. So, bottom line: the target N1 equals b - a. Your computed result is -0.23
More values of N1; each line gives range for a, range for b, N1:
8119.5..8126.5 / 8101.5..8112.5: -0.20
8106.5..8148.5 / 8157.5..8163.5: 0.23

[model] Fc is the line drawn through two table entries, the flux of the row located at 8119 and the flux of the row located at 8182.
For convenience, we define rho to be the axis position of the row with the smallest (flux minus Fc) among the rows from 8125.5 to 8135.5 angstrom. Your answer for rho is 8132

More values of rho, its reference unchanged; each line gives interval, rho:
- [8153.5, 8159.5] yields 8158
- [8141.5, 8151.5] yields 8151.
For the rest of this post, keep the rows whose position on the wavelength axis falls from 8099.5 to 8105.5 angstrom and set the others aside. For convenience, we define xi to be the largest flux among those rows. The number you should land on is 10.4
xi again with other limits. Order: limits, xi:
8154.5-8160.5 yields 10.6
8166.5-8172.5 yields 10.7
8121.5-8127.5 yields 10.6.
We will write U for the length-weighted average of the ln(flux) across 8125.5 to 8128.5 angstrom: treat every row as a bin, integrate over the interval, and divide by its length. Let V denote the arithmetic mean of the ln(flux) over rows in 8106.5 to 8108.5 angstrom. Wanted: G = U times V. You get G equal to 5.52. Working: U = 2.342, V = 2.36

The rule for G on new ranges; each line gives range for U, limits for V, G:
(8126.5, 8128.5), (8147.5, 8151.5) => 5.50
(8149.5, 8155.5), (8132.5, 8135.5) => 5.46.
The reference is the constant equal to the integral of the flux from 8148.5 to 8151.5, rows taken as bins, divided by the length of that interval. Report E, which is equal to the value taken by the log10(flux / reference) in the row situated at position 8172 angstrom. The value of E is -0.011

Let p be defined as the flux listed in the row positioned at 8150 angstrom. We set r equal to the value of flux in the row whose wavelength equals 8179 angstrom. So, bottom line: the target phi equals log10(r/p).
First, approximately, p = 10.5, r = 10.5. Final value 0.0000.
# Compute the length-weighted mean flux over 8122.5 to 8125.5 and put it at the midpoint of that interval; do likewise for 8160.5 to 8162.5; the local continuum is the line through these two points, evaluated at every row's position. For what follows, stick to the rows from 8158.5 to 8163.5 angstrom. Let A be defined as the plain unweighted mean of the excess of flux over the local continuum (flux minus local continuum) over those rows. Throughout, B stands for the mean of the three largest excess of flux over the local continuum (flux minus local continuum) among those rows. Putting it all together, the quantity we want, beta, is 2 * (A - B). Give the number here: -0.13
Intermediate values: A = 0.04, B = 0.10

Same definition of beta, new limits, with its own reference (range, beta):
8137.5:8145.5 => -0.16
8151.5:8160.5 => -0.25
